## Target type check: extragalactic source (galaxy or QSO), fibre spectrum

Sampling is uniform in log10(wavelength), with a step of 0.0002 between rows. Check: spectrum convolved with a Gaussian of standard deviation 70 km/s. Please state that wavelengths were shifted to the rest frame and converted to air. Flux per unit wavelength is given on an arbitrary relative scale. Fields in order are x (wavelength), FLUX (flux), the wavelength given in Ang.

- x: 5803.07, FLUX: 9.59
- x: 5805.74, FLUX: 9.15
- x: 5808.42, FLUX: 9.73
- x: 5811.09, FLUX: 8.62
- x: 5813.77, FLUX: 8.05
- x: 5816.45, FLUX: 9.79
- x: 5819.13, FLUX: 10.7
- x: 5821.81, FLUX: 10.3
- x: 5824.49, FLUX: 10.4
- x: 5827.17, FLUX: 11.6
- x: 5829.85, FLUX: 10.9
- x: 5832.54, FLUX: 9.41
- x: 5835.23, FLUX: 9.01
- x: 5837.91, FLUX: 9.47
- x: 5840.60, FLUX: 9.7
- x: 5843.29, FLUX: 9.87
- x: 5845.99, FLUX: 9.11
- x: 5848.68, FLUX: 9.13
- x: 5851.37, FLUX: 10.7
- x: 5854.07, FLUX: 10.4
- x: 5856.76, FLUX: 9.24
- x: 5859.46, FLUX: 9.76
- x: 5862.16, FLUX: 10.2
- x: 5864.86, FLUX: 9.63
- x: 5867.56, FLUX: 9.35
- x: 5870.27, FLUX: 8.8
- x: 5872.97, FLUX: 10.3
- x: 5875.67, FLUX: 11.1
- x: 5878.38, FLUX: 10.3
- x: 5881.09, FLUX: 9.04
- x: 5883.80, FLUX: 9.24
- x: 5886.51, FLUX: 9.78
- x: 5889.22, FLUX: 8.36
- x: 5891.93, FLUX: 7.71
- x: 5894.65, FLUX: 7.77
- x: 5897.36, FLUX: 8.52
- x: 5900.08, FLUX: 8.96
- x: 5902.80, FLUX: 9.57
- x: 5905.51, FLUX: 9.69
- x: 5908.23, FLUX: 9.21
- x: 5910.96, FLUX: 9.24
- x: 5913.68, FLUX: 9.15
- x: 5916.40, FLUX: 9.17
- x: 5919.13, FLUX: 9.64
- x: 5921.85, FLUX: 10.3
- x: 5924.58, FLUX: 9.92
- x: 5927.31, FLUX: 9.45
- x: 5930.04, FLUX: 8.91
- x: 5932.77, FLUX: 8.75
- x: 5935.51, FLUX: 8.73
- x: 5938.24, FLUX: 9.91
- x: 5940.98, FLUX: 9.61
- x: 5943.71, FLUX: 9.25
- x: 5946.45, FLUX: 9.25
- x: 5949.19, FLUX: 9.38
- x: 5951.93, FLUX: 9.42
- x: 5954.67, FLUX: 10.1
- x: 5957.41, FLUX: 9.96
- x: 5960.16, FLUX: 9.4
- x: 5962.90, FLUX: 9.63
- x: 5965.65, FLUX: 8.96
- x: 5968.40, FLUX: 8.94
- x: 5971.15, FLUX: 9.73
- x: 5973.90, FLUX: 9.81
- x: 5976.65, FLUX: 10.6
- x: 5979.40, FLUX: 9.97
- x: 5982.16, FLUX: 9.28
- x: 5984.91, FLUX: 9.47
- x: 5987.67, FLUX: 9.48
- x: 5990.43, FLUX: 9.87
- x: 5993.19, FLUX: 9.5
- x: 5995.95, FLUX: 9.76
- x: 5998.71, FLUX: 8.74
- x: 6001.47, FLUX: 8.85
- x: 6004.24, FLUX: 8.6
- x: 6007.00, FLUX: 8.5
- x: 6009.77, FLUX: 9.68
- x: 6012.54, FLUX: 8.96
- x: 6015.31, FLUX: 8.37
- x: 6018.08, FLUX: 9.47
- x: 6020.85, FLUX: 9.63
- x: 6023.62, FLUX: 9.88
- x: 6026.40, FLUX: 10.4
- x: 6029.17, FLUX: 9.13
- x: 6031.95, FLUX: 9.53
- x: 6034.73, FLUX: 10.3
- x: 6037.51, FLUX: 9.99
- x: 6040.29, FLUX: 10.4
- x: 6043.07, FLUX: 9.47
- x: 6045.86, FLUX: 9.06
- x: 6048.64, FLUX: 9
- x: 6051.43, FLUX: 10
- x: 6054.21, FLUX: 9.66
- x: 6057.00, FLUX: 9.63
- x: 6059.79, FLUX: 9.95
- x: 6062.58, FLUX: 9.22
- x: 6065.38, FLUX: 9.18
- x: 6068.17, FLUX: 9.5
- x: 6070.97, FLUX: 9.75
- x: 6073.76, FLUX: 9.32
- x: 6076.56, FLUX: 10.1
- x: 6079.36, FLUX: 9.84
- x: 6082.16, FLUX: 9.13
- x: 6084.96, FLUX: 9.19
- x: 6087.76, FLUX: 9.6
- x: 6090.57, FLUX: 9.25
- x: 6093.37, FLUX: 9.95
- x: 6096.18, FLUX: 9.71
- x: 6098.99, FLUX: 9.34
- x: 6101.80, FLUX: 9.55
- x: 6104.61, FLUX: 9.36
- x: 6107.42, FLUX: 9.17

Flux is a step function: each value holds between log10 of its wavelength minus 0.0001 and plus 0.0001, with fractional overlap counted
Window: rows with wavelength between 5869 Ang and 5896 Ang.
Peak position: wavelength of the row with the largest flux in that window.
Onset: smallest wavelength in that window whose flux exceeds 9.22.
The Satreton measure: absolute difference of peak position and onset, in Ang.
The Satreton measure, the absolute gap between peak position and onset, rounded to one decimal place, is 2.7 Ang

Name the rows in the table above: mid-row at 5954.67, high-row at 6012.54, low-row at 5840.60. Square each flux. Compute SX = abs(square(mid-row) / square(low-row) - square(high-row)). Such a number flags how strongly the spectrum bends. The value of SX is 79.2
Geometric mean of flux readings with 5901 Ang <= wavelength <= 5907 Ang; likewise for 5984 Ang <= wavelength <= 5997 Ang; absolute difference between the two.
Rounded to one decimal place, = 0.0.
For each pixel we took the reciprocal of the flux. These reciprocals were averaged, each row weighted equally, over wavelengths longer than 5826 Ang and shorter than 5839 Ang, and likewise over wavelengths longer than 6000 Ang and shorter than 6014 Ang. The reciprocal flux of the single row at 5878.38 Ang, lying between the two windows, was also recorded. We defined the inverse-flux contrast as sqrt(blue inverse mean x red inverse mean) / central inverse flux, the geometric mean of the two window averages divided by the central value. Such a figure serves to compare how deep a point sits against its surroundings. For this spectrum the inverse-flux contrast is 1.09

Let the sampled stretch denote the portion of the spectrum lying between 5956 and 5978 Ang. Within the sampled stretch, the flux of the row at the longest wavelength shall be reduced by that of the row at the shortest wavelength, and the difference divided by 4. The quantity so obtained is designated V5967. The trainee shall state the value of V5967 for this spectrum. 0.16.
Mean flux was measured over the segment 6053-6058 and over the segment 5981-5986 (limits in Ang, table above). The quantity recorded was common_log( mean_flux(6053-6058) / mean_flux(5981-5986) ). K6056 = 0.012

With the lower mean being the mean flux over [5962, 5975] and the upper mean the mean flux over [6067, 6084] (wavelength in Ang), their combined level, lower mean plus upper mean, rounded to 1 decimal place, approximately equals 19.0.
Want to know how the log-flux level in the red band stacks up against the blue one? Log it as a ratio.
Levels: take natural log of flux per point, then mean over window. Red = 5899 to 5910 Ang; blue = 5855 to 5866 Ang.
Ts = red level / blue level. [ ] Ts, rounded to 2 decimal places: 0.98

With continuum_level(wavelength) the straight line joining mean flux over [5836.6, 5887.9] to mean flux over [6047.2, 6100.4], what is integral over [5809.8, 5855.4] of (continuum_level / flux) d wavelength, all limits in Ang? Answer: 46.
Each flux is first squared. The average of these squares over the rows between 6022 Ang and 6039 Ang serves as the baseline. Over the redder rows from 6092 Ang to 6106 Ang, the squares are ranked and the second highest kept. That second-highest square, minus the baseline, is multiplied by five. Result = -17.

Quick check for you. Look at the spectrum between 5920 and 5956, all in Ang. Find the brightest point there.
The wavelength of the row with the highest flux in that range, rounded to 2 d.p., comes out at 5921.85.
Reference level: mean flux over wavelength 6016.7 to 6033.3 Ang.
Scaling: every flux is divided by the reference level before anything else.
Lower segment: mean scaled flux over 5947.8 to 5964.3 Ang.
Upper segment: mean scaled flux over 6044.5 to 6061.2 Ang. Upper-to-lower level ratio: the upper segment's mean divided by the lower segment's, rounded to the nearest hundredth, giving 0.99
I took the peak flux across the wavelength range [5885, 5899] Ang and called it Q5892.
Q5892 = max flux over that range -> 9.78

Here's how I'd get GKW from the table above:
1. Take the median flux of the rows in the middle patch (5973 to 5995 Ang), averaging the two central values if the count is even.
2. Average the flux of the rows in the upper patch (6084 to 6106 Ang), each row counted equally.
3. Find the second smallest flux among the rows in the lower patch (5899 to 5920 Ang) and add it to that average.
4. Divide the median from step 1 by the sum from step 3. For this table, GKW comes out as 0.518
